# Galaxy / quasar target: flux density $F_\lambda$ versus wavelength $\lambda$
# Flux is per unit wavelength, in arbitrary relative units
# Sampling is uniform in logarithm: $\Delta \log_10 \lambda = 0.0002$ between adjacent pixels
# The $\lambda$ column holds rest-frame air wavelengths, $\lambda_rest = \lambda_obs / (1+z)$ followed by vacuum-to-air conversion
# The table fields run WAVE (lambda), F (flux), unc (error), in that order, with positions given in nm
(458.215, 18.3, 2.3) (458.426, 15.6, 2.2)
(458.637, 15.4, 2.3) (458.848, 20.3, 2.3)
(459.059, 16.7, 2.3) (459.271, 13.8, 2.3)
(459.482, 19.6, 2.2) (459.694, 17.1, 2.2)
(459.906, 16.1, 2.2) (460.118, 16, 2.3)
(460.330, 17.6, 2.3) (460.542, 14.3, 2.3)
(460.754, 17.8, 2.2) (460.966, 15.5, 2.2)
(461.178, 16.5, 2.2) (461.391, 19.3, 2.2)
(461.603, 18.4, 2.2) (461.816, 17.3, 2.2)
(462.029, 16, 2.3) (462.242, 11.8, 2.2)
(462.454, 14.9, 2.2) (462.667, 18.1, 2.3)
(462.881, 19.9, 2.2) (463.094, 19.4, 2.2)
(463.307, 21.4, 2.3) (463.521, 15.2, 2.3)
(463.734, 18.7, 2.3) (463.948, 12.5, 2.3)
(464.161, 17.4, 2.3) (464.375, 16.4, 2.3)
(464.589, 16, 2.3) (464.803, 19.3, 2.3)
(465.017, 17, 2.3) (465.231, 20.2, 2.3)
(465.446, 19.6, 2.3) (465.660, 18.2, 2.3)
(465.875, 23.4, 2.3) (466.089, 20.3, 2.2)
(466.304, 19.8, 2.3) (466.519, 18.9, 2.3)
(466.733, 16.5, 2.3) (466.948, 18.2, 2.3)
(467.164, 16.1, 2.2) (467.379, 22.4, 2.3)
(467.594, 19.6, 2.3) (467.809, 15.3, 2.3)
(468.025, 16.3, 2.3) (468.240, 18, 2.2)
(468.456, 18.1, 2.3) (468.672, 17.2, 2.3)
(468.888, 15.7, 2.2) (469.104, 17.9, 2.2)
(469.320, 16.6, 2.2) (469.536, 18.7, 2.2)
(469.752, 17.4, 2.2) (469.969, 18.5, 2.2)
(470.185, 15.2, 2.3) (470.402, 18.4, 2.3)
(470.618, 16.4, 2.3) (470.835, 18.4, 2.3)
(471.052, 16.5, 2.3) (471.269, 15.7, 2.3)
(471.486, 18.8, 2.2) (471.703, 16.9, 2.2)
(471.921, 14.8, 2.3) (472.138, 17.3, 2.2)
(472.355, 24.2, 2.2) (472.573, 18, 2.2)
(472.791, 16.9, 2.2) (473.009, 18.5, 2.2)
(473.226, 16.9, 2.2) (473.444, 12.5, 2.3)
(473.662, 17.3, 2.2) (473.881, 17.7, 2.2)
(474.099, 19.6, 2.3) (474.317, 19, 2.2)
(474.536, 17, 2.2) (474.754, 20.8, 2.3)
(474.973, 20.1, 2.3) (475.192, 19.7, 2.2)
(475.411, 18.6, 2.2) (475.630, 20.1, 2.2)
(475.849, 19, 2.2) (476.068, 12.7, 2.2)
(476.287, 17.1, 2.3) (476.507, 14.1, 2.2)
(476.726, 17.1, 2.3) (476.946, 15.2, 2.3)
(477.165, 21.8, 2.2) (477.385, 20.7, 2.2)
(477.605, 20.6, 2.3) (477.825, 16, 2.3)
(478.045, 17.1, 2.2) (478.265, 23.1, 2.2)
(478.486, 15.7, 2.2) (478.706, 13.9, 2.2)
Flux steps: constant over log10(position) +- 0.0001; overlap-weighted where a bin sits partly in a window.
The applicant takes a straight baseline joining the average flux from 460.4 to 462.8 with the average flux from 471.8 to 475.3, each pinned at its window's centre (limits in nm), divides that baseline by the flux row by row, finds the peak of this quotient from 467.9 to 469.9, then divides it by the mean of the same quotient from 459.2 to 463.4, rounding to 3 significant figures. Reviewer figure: 1.14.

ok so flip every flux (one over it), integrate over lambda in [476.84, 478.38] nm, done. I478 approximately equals 0.0820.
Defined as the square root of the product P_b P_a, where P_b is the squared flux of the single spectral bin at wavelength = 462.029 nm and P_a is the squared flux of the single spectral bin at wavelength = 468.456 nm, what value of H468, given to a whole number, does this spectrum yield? 290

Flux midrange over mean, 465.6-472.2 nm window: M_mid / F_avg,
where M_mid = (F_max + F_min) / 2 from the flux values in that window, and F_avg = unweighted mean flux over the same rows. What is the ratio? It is 1.07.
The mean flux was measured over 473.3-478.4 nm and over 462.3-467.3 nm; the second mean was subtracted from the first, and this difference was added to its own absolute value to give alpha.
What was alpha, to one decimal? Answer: 0.0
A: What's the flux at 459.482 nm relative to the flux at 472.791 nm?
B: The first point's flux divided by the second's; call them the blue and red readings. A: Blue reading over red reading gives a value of 1.2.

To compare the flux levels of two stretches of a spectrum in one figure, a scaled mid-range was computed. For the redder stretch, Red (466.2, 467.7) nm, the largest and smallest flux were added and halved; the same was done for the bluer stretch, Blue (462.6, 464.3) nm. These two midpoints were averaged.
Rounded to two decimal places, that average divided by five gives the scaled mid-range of 3.62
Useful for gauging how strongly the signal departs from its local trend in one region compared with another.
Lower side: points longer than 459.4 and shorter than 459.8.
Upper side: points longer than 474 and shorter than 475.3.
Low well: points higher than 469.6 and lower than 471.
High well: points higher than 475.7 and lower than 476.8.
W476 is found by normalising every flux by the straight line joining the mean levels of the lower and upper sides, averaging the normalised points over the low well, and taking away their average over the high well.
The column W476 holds 0.09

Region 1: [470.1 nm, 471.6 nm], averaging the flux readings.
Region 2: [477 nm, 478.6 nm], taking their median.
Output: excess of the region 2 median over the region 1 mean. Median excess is 3.5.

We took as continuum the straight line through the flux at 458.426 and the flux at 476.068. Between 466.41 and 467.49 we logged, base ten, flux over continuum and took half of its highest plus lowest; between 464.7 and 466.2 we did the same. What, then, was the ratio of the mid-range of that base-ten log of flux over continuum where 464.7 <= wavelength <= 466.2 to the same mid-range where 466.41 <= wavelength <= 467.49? 1.10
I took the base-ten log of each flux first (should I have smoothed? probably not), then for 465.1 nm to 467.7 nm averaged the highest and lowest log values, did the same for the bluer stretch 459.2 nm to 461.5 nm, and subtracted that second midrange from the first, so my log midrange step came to 0.07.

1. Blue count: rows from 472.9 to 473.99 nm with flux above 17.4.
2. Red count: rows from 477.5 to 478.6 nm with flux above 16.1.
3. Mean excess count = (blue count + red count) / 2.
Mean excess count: 2.5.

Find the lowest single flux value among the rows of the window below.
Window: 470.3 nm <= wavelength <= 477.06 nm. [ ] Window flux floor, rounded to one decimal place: 12.5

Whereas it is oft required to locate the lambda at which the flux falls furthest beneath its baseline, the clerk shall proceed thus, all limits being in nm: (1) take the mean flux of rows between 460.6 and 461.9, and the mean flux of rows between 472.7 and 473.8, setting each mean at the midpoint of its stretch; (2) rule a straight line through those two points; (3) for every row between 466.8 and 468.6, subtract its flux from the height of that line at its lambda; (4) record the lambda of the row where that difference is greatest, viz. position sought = 467.809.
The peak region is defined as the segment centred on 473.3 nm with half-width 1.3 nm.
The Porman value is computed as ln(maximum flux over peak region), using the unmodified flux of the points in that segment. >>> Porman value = 3.19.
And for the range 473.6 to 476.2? 3.03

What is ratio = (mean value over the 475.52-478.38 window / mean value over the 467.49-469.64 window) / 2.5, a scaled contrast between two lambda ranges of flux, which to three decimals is 0.416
